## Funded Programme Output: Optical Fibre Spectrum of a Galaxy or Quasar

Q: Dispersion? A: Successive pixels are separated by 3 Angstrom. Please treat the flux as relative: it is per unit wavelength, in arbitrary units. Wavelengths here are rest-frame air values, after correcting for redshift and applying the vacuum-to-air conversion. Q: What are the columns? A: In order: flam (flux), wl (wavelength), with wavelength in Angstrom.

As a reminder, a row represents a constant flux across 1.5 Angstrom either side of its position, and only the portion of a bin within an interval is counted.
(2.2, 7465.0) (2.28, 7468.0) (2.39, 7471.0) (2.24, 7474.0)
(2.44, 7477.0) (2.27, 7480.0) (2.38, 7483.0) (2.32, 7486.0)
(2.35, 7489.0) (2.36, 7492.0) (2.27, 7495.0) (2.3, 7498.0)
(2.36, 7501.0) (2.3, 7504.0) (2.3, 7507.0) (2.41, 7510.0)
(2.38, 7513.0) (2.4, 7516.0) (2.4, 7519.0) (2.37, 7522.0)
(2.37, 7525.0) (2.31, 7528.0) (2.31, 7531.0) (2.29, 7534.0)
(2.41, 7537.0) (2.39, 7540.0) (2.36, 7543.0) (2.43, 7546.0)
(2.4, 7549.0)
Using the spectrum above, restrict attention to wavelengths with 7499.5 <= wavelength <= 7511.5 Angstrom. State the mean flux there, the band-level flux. 2.34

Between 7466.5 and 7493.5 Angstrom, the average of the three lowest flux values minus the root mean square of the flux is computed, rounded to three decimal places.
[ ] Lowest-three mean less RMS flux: -0.074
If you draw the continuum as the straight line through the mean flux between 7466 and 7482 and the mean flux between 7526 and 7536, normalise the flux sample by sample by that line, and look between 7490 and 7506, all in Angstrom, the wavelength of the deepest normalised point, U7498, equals 7495.0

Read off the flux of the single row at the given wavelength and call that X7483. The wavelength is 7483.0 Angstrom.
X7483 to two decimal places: 2.38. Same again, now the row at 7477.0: 2.44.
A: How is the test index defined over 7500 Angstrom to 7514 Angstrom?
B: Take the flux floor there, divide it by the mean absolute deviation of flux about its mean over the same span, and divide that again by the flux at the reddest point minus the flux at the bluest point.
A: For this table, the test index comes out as 2875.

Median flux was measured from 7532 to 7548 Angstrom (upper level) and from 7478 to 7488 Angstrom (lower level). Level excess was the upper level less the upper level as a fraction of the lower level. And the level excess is 1.36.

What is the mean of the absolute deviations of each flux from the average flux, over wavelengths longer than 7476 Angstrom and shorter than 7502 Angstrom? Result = 0.043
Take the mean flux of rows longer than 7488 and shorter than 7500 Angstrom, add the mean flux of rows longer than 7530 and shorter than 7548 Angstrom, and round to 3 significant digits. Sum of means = 4.69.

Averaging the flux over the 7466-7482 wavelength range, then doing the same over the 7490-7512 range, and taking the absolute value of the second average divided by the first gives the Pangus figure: 1.00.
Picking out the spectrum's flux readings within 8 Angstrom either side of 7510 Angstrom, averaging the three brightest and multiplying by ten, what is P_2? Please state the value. 23.97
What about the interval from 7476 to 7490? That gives 23.90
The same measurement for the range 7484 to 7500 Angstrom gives 23.43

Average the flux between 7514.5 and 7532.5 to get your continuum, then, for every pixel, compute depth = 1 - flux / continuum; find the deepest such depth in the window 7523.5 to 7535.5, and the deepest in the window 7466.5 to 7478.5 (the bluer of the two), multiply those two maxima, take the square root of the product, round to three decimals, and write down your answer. 0.039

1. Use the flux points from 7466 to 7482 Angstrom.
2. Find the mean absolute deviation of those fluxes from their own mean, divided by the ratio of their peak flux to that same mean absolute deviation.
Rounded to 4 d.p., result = 0.0022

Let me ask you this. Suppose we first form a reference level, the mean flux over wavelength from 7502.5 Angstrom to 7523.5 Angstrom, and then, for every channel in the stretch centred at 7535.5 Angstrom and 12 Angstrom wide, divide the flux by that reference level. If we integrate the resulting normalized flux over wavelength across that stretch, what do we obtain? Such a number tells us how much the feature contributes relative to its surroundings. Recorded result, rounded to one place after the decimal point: 11.9 Angstrom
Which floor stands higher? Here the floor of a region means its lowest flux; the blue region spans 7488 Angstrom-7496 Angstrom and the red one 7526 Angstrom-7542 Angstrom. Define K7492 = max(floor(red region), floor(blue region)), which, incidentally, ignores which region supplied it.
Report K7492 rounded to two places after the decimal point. 2.29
